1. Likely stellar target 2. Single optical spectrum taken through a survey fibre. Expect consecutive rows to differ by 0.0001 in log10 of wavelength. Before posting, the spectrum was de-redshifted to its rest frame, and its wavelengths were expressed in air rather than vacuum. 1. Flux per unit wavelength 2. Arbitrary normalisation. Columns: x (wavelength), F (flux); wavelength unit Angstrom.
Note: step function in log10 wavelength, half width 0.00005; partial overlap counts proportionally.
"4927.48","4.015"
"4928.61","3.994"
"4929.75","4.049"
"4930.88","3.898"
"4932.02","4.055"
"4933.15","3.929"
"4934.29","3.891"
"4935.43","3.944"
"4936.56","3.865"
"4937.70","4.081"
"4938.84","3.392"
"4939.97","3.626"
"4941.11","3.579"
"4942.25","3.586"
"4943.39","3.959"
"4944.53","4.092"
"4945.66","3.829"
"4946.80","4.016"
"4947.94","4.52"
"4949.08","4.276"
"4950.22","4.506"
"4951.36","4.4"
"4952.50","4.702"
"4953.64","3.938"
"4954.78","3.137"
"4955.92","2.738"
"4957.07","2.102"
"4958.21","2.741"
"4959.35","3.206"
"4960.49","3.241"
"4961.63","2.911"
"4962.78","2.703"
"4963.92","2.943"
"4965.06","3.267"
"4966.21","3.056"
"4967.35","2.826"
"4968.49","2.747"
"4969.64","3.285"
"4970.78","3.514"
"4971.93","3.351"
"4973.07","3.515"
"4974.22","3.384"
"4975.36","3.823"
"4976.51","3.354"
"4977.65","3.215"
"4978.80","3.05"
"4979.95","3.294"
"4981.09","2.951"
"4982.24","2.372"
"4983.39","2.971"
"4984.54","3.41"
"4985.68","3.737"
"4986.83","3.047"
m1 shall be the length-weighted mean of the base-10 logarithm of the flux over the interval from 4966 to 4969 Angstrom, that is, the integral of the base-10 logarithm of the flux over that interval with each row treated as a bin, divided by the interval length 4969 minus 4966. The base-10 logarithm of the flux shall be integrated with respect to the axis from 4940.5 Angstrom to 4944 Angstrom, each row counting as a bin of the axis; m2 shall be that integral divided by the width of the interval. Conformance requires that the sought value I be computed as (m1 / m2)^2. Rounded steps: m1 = 0.46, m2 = 0.57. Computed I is 0.6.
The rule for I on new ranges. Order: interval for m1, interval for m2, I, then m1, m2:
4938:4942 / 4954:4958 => 1.7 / 0.55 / 0.43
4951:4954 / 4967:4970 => 1.9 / 0.64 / 0.47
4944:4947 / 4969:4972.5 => 1.3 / 0.60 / 0.53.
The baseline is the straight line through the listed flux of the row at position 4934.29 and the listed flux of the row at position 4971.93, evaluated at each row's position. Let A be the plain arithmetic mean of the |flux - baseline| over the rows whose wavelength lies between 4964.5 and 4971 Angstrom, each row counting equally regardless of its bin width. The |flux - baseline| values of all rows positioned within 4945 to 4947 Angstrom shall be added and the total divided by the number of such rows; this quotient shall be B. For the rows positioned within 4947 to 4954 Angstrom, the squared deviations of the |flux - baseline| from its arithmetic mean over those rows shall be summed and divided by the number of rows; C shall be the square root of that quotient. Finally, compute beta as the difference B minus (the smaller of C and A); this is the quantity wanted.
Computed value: 0.0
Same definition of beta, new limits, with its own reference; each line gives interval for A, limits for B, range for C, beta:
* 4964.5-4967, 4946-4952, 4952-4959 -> 0.4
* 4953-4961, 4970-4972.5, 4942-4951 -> -0.2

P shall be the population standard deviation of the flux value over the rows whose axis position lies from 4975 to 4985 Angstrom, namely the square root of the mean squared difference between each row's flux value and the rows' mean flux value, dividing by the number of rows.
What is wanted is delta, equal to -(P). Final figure -0.38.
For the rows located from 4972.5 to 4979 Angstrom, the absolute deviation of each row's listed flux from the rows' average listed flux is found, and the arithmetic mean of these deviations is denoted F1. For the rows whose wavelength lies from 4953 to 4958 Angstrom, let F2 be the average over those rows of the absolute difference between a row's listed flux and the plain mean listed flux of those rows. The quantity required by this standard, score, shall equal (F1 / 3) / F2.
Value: 0.11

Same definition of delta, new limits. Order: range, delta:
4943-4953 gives -0.28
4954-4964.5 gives -0.33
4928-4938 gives -0.08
